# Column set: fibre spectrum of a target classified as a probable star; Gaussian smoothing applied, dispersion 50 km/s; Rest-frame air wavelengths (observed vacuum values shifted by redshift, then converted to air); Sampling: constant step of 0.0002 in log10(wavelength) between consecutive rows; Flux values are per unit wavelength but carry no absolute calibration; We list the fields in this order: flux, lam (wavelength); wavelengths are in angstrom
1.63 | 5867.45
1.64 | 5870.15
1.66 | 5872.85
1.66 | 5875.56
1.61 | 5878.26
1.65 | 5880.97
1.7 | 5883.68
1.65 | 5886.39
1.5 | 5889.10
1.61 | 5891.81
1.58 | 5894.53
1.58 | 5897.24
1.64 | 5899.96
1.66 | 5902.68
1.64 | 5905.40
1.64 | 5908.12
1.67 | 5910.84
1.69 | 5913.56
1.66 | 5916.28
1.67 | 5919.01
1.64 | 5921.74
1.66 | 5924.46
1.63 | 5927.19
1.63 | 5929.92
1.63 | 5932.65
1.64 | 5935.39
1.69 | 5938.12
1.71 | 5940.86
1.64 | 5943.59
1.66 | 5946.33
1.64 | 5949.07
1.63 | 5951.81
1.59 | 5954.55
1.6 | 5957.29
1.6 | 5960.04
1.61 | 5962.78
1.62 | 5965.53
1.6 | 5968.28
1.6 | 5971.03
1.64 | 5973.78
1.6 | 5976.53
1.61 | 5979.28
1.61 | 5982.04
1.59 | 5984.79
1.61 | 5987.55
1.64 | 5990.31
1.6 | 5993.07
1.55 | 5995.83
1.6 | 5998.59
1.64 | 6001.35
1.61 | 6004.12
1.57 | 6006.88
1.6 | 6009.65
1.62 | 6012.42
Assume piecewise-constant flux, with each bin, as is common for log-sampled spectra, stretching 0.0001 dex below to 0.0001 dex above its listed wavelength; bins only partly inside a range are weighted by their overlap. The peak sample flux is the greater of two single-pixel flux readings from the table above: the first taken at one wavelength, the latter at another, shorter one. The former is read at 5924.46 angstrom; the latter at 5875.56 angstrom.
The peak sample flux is 1.66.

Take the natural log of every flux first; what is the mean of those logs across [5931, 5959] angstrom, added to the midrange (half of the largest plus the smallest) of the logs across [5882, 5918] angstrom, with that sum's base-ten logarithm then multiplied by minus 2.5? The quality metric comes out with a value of 0.04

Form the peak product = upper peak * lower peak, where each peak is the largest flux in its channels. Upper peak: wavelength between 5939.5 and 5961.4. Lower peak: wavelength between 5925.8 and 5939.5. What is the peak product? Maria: 2.89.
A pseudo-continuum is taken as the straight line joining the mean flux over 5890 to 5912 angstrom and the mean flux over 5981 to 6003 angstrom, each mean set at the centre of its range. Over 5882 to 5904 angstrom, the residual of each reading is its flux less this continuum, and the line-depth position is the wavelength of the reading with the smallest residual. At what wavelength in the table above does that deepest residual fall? 5889.10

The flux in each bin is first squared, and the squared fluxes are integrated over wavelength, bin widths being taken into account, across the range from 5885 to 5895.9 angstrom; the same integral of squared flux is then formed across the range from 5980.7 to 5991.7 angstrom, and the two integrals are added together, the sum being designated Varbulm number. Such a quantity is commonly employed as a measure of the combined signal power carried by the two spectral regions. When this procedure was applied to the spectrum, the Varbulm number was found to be 56.0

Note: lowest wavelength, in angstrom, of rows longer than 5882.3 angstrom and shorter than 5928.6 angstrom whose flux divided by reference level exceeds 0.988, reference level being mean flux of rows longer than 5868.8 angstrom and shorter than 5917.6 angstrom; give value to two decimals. 5883.68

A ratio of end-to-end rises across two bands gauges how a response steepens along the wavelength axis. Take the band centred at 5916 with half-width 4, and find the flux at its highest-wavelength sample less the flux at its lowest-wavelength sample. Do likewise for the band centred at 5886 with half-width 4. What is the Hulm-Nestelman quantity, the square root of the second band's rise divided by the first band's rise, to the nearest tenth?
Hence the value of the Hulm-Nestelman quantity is 3.2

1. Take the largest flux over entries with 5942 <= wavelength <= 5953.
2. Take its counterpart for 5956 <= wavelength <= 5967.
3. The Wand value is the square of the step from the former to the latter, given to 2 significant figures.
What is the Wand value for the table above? 0.0016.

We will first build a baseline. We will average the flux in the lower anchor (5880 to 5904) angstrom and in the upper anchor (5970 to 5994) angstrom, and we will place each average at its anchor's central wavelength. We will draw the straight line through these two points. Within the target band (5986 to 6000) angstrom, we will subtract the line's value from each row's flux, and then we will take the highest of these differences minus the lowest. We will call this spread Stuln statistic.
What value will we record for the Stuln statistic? 0.090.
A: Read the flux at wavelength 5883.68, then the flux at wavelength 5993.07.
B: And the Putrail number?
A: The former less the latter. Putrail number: 0.10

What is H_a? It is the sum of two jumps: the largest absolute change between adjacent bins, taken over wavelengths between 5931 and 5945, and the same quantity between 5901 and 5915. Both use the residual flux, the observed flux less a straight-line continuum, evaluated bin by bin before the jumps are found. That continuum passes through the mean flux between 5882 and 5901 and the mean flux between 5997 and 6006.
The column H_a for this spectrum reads 0.100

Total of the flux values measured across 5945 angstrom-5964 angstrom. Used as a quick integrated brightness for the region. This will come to 11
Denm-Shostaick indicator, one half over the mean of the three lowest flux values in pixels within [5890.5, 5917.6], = 0.314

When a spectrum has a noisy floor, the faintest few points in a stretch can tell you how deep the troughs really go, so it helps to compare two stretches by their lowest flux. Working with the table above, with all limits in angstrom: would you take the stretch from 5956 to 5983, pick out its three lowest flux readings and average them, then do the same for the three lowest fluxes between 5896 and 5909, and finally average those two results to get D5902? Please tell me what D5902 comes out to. 1.61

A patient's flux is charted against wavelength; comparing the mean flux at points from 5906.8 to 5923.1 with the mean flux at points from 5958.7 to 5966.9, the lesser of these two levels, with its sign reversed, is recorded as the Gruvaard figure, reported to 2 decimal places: -1.61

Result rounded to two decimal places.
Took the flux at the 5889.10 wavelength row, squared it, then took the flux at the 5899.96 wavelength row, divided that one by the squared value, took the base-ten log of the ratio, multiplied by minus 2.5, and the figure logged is 0.34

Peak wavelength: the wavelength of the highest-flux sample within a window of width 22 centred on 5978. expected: 5973.78 angstrom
